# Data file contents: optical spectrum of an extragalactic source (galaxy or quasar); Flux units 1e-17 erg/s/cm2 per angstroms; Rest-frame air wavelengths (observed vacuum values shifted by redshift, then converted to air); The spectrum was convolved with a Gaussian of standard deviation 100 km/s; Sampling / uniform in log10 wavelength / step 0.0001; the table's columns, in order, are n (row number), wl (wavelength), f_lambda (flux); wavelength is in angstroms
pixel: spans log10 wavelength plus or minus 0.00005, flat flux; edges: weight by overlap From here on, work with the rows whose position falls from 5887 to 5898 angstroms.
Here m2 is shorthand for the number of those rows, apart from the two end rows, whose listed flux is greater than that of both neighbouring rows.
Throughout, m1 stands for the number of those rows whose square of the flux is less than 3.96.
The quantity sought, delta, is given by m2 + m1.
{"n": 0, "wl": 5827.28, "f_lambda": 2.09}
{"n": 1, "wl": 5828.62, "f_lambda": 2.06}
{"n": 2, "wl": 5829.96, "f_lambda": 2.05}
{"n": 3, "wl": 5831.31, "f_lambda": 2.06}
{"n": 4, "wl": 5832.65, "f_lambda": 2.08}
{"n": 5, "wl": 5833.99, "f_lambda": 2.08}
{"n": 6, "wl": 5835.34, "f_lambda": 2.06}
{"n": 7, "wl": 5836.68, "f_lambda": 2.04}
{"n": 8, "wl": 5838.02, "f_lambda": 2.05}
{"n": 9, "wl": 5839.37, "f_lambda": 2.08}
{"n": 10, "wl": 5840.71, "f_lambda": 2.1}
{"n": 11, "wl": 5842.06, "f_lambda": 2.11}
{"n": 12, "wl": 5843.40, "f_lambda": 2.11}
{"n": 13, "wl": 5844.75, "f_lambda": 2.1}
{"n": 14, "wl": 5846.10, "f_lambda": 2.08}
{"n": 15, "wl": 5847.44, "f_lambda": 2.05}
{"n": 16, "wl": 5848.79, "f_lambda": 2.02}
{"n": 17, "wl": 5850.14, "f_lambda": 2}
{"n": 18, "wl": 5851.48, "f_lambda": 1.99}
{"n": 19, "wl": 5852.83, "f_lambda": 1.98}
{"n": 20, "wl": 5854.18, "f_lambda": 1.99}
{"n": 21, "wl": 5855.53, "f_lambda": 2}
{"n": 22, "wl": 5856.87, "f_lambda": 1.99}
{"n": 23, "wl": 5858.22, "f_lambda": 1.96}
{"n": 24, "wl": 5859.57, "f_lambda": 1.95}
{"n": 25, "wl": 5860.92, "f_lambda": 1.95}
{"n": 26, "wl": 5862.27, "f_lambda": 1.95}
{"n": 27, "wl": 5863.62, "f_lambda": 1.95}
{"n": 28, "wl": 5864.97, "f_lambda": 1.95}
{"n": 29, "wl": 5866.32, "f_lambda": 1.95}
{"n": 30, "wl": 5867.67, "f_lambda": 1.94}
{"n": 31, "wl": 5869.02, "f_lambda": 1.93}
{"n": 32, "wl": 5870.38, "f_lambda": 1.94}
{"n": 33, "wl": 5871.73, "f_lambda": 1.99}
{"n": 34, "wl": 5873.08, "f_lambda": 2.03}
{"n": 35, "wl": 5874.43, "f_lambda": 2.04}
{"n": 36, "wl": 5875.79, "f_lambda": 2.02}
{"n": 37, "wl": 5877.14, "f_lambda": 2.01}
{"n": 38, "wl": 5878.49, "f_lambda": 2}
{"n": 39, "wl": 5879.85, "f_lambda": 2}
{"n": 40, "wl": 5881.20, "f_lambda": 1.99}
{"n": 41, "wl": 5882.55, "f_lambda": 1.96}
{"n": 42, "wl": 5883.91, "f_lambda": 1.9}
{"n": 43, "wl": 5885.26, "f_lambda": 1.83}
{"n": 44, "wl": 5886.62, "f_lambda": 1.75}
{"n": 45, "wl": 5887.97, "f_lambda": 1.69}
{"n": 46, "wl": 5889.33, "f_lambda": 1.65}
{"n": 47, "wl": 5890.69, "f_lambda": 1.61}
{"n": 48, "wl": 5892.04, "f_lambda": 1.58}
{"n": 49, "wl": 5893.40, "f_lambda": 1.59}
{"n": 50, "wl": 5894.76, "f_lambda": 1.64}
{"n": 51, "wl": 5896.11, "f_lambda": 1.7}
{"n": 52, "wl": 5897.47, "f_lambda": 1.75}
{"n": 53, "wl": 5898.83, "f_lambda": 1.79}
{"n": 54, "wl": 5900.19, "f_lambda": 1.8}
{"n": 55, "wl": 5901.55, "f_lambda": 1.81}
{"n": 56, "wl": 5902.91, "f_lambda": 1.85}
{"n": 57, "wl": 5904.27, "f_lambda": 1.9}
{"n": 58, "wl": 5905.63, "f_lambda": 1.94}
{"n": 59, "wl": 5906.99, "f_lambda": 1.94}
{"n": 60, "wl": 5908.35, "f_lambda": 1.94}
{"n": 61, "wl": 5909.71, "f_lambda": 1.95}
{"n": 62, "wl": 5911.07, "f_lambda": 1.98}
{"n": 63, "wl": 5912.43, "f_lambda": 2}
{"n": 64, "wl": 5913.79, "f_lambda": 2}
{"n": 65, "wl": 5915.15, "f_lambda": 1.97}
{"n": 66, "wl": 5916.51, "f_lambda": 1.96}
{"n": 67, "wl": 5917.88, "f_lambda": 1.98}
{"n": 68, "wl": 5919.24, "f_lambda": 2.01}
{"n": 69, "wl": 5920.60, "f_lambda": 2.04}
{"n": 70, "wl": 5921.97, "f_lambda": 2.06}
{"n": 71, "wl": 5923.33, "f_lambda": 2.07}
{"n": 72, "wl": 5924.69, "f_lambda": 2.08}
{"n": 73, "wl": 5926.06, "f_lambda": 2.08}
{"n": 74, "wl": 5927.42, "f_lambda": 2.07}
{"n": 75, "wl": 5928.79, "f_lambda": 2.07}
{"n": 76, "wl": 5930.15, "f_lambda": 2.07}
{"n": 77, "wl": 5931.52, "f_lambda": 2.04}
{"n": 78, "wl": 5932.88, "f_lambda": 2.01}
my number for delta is 8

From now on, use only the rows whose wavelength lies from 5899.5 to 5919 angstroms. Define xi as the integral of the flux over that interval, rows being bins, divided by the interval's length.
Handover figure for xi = 1.93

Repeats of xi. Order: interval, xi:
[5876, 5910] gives 1.82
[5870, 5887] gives 1.96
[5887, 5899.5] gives 1.67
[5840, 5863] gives 2.02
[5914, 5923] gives 2.01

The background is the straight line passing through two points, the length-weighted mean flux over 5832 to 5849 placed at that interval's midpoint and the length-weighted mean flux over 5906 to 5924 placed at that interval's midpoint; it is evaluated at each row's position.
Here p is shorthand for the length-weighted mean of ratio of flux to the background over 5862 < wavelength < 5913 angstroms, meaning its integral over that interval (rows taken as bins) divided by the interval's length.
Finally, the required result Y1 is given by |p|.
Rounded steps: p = 0.93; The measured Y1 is 0.93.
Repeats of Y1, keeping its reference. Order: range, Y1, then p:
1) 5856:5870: 0.95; 0.95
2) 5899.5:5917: 0.96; 0.96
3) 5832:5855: 0.99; 0.99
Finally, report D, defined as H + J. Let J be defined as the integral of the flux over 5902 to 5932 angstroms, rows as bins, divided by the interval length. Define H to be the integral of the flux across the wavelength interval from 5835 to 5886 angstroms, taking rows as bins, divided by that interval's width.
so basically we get 4.00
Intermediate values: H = 2.00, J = 2.00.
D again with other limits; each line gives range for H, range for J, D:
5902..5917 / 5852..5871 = 3.91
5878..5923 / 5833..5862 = 3.90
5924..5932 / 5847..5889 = 4.02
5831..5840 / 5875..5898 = 3.87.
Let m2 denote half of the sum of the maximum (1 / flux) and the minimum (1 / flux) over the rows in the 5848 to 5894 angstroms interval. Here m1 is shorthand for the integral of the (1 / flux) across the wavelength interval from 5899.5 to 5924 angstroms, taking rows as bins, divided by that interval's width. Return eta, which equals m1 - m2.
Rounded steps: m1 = 0.51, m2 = 0.562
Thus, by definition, -0.05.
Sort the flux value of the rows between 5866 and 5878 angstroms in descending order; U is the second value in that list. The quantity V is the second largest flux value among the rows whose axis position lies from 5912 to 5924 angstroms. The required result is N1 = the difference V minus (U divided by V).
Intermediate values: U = 2.03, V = 2.06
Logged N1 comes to 1.07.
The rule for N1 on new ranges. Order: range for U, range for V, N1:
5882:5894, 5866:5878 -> 1.09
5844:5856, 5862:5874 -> 0.94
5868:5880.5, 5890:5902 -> 0.67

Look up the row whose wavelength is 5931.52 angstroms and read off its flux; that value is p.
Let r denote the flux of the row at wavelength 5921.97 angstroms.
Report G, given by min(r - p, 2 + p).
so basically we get 0.02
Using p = 2.04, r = 2.06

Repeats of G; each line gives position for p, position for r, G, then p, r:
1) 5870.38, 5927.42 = 0.13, 1.94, 2.07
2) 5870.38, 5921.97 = 0.12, 1.94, 2.06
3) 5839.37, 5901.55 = -0.27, 2.08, 1.81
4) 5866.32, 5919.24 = 0.06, 1.95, 2.01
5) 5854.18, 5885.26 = -0.16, 1.99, 1.83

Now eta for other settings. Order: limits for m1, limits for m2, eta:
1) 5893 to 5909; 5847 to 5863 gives 0.05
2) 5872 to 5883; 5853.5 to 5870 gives -0.01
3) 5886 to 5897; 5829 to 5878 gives 0.11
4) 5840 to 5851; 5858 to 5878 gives -0.02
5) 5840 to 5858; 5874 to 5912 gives -0.07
